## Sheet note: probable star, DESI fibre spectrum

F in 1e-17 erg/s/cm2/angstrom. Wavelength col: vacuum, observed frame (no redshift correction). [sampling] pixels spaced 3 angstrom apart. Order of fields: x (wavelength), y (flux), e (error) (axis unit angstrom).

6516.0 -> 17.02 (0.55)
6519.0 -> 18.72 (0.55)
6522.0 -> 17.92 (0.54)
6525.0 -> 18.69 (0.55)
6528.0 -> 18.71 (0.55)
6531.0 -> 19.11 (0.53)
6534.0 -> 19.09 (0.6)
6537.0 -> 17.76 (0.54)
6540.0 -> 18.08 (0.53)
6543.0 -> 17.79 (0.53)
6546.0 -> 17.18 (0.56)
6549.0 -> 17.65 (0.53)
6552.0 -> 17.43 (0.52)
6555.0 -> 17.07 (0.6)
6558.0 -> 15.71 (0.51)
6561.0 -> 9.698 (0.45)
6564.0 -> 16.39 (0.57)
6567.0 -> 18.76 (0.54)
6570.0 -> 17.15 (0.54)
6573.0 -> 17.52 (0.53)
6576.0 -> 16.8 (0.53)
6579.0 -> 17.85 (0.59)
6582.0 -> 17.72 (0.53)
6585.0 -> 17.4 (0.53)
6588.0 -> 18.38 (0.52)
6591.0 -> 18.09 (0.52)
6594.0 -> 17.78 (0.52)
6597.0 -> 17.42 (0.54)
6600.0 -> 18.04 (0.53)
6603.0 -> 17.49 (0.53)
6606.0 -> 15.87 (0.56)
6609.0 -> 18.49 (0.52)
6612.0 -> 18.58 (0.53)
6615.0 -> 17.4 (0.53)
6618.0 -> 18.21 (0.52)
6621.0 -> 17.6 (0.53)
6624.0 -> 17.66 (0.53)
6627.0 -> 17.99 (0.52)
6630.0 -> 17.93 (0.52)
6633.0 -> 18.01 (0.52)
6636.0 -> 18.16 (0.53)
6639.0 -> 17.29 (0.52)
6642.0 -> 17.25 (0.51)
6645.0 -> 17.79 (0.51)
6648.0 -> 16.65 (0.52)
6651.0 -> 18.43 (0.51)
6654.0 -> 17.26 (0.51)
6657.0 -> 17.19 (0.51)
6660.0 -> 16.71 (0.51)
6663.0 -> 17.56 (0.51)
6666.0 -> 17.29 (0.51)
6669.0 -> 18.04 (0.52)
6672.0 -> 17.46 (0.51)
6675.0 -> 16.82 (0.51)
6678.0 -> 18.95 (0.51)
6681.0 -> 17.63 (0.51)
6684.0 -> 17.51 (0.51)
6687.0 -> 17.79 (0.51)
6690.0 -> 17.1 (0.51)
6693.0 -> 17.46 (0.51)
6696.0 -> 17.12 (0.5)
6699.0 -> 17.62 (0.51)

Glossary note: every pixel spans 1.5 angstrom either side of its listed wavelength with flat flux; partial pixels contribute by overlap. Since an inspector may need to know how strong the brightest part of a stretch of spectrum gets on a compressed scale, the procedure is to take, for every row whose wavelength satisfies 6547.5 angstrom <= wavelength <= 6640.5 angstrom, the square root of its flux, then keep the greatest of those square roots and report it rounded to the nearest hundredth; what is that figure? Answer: 4.33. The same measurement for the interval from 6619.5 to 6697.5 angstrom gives 4.35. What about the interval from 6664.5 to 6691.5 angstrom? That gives 4.35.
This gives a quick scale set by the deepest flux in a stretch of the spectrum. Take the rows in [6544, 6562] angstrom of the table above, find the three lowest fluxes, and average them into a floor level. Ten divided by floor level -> 0.706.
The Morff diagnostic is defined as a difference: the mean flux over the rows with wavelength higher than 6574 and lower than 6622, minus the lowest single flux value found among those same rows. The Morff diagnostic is 1.8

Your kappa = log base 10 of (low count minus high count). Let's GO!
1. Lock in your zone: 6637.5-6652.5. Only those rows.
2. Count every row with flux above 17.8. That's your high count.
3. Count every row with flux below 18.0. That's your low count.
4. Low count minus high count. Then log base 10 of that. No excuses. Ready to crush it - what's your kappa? 0.48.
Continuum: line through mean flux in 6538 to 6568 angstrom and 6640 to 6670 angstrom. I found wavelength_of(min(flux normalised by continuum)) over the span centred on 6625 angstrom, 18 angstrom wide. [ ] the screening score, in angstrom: 6621.0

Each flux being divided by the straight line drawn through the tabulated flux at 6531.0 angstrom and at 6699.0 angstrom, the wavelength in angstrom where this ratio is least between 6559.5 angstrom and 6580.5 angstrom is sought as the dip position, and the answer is 6561.0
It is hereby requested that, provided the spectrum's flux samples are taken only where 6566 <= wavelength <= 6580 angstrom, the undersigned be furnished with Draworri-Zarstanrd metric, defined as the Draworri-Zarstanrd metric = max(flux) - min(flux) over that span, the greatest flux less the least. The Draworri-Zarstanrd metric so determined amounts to 2.0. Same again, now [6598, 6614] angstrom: 2.7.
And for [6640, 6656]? 1.8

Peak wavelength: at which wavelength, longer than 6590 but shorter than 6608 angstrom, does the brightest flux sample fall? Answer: 6591.0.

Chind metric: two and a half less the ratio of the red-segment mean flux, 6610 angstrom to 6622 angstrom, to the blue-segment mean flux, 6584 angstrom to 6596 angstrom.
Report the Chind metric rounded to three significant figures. 1.50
